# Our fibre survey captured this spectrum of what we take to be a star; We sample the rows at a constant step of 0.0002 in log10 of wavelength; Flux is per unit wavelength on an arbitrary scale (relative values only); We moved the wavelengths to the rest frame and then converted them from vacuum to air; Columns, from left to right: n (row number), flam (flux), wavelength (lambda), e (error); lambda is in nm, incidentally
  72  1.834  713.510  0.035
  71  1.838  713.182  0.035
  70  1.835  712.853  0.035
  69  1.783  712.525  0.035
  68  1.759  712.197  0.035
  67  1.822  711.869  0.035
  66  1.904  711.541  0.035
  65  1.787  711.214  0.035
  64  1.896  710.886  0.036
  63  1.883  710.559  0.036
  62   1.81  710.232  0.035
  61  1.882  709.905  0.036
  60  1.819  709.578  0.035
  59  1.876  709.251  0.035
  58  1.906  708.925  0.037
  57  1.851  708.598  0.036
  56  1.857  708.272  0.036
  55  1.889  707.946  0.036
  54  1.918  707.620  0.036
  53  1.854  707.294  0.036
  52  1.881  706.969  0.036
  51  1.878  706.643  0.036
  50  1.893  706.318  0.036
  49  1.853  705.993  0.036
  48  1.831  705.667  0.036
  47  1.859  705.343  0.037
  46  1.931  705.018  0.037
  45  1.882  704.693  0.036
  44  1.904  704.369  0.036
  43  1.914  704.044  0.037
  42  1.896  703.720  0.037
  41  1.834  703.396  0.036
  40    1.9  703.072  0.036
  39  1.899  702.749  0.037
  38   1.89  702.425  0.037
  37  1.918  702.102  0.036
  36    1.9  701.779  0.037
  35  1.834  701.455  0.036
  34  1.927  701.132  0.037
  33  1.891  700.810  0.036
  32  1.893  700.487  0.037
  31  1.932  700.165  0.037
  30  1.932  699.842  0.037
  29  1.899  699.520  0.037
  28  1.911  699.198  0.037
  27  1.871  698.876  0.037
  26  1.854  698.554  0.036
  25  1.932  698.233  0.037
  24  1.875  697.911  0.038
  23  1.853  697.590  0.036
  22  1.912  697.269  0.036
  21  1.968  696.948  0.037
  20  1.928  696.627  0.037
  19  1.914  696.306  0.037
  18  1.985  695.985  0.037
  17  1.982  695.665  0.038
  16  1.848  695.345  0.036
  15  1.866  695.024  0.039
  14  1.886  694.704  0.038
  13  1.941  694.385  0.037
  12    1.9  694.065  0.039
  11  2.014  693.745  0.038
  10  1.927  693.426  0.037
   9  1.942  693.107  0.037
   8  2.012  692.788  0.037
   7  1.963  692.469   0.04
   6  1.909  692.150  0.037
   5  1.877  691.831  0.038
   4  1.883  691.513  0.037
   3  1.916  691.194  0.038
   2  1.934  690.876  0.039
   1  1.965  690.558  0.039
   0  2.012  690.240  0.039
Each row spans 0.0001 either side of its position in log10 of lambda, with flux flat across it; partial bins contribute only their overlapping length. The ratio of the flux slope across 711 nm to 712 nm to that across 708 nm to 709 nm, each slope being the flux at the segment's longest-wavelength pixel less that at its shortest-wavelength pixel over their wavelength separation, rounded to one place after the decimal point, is 0.7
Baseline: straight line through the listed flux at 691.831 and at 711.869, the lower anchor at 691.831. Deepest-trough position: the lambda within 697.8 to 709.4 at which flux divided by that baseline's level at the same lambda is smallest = 701.455 nm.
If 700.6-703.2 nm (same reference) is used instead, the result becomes 701.455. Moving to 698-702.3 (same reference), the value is 701.455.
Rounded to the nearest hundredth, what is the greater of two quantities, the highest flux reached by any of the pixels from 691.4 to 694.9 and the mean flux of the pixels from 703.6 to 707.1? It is 2.01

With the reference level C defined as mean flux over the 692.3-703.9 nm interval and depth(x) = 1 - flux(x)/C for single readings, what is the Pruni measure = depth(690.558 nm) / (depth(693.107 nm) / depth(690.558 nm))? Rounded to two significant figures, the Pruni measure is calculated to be -0.049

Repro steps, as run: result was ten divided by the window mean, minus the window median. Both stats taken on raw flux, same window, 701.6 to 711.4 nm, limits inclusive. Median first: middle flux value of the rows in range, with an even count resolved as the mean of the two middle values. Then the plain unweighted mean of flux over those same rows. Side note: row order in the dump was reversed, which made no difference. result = 3.45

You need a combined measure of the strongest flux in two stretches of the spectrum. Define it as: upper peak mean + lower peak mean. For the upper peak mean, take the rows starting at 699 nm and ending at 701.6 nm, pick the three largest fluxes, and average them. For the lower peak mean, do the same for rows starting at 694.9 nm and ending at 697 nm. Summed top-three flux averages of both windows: 3.91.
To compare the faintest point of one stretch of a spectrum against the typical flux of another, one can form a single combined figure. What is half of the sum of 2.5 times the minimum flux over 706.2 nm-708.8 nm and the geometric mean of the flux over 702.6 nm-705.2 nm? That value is 3.26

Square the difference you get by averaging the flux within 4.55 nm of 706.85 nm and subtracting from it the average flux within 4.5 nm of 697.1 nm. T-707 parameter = 0.0017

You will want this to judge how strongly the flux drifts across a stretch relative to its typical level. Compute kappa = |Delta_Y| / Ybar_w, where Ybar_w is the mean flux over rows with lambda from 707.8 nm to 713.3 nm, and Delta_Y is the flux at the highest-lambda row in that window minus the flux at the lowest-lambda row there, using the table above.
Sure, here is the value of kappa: 0.03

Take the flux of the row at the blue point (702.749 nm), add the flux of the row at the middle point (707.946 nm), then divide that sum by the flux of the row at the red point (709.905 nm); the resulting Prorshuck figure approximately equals 2.01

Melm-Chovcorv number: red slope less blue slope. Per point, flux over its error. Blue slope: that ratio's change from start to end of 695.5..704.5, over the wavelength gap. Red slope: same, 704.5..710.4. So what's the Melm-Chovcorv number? -0.186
